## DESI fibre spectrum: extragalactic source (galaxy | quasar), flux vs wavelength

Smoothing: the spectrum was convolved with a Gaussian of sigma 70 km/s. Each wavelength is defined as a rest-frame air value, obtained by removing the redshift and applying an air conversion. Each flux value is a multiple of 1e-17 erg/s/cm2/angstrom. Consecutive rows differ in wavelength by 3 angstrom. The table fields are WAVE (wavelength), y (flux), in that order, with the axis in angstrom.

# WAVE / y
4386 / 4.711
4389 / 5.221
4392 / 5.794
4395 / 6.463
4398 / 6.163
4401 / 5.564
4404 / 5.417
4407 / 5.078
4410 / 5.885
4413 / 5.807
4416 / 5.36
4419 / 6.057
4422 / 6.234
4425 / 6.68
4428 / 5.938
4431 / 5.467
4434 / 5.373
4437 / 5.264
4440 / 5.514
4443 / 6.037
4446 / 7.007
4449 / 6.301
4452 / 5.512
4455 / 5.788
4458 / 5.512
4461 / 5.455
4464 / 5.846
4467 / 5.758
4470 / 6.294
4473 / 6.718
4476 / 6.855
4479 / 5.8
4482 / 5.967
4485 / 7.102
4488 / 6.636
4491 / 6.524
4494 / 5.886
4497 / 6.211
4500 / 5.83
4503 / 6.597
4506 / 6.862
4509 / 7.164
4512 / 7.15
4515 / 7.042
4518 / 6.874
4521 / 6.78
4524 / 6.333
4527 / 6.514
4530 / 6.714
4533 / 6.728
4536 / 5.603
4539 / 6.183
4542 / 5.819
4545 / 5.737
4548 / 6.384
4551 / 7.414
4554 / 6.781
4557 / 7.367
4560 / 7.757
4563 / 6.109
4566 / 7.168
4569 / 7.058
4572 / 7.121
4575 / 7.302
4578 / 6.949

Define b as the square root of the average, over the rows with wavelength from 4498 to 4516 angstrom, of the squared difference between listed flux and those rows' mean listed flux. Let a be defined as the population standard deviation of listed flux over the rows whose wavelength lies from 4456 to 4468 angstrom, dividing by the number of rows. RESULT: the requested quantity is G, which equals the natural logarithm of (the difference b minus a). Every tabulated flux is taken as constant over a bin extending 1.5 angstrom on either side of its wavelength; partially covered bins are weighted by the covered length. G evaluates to -1.2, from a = 0.16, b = 0.46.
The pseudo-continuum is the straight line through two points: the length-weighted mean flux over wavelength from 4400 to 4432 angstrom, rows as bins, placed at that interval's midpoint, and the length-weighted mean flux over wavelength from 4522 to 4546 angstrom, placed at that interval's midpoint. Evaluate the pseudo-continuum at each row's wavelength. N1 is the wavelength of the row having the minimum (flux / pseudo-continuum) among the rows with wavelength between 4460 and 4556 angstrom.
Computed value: 4536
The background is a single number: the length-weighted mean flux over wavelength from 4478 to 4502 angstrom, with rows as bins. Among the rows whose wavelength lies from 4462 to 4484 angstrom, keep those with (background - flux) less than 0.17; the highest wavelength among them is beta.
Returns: 4476 angstrom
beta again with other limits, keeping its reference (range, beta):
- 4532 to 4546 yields 4539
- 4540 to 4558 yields 4557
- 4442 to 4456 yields 4449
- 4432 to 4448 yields 4446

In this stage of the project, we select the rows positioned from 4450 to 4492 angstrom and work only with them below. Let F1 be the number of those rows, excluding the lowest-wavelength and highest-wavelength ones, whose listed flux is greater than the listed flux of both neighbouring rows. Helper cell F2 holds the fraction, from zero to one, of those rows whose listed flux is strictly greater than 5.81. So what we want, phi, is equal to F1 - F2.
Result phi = 3.4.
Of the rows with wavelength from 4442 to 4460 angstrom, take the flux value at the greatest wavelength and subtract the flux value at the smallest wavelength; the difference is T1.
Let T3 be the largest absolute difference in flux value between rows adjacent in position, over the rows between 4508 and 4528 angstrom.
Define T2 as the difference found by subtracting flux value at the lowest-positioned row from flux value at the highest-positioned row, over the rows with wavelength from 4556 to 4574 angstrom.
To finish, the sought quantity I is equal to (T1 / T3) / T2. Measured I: 4.8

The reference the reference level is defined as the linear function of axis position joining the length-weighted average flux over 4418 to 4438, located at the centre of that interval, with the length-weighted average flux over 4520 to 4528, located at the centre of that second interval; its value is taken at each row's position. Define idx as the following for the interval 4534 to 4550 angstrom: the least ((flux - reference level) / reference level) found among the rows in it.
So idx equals -0.15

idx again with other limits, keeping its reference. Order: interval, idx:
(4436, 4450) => -0.11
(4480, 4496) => -0.07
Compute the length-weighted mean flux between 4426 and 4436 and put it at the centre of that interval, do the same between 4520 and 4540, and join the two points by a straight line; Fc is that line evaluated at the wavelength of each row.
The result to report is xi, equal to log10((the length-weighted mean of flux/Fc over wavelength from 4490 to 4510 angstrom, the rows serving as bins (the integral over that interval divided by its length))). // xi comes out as 0.017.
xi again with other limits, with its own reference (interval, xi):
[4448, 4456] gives 0.004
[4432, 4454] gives 0.009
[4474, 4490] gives 0.031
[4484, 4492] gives 0.046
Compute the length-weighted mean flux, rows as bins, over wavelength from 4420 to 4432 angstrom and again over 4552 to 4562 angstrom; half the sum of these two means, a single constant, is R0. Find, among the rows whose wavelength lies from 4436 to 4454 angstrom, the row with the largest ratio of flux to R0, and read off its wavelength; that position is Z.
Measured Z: 4446 angstrom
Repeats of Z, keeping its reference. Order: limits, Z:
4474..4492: 4485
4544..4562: 4560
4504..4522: 4509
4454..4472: 4470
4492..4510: 4509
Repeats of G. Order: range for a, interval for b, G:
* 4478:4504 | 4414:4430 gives -8.4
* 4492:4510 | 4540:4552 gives -1.7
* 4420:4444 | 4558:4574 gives -2.7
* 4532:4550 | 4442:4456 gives -2.2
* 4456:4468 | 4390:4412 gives -1.3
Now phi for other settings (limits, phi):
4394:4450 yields 2.5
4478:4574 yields 7.1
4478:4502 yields 1.1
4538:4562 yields 0.1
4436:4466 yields 1.6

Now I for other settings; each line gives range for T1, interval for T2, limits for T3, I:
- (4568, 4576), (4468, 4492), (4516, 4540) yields 0.9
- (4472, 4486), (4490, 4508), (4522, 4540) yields 1.0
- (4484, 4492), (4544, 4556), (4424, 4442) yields -0.7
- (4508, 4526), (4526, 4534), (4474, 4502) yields -3.4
